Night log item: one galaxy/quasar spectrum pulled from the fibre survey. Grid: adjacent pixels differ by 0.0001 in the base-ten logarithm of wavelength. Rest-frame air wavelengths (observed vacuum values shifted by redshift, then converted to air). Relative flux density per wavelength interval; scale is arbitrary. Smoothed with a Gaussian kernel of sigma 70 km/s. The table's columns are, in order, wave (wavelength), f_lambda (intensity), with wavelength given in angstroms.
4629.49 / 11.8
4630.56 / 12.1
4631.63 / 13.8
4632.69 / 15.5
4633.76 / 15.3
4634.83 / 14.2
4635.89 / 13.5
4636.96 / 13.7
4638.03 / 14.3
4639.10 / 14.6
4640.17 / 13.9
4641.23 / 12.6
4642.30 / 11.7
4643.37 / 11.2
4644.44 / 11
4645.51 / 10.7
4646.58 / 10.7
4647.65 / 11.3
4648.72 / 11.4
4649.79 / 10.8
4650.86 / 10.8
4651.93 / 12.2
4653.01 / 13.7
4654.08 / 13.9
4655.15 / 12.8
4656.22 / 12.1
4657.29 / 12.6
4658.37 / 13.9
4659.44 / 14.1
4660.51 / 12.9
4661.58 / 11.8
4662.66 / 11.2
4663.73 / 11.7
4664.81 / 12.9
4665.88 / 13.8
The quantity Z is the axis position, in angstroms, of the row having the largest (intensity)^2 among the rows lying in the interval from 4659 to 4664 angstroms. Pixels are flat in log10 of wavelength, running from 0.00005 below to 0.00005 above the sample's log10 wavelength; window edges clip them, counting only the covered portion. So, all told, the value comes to 4659.44 angstroms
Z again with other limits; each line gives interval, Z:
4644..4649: 4648.72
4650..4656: 4654.08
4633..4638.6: 4633.76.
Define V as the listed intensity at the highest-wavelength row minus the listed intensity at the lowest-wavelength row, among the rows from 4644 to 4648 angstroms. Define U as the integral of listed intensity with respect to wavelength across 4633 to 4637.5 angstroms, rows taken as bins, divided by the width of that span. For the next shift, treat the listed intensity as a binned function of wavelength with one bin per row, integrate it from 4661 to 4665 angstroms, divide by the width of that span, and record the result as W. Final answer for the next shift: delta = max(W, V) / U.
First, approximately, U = 14.2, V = 0.3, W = 11.8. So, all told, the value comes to 0.83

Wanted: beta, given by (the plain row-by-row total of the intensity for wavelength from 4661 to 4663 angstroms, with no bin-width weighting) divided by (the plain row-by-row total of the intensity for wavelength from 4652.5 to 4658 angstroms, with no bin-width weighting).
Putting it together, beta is 0.4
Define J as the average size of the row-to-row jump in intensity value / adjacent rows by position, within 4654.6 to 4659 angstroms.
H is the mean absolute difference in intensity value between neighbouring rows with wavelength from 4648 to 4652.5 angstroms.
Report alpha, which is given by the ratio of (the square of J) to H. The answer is 1.0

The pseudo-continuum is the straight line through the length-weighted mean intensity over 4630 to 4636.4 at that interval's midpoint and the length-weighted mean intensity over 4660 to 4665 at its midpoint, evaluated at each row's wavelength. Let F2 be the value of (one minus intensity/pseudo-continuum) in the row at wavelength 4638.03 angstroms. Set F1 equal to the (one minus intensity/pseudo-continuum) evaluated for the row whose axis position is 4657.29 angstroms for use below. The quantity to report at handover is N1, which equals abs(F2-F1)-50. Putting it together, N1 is -49.98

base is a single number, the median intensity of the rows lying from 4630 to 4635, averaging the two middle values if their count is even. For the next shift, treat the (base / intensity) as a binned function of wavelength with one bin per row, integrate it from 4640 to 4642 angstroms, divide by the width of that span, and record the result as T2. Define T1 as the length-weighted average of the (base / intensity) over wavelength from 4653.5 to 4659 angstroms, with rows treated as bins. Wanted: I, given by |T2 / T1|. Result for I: 1.01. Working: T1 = 1.09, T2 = 1.10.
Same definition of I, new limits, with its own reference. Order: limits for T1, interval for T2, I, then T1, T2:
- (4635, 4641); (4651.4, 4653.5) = 1.07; 1.02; 1.10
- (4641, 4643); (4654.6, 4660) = 0.92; 1.18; 1.09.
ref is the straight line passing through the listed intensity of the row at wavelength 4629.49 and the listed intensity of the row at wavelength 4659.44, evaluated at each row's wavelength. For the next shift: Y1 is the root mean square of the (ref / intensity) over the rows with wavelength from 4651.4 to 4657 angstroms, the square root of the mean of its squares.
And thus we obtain 1.06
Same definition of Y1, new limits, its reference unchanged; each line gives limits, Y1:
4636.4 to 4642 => 0.91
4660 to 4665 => 1.19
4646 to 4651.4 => 1.21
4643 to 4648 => 1.19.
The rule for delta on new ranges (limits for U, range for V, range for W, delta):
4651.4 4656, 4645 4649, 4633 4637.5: 1.09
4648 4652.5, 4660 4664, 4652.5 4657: 1.16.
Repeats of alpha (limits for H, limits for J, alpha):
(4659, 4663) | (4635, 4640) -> 0.1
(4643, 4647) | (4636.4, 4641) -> 1.7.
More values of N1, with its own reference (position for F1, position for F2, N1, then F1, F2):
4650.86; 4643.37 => -50.00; 0.159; 0.16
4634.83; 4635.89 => -49.95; -0.018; 0.03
